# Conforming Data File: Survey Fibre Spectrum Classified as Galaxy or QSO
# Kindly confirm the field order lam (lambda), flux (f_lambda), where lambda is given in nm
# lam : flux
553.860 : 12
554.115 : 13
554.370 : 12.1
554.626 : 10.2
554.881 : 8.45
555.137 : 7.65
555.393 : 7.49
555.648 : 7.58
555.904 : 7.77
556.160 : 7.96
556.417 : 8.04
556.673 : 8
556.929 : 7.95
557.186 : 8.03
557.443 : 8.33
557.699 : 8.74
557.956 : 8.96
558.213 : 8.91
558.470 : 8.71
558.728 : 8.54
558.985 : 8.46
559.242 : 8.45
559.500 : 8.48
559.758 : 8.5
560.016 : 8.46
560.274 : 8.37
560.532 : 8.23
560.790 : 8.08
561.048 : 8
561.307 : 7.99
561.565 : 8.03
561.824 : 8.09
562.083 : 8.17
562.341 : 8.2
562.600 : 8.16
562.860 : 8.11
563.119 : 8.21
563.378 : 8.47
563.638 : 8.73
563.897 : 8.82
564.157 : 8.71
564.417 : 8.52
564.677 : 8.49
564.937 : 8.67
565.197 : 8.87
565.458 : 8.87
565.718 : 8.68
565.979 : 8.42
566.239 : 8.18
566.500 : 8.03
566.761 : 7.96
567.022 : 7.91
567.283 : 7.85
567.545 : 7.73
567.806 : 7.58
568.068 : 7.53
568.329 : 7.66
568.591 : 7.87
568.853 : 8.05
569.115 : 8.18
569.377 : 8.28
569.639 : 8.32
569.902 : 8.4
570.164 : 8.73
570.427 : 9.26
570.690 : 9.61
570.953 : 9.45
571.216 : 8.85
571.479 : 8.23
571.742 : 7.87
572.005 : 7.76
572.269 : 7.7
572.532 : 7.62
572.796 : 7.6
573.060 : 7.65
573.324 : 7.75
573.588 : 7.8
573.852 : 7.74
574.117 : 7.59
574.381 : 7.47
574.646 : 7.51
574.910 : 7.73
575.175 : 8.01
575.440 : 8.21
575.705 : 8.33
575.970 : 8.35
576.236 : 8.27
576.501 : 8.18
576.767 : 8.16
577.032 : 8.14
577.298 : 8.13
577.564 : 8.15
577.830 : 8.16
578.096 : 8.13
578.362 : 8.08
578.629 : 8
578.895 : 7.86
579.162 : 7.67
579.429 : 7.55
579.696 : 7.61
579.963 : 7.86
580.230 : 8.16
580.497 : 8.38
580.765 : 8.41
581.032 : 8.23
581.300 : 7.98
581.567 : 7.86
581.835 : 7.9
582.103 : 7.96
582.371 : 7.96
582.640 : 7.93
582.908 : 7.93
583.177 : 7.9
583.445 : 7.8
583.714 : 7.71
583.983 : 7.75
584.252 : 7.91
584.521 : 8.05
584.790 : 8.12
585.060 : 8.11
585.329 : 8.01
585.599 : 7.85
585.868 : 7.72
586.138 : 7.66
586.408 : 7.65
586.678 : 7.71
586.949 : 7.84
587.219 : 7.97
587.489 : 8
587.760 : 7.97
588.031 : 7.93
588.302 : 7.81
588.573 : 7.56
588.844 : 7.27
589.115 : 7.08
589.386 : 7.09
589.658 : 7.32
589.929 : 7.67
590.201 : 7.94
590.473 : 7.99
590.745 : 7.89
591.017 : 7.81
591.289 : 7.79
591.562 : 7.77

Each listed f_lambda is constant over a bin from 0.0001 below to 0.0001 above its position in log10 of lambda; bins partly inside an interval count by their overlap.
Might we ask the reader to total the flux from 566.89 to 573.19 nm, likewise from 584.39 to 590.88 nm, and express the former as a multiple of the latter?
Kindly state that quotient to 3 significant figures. 1.05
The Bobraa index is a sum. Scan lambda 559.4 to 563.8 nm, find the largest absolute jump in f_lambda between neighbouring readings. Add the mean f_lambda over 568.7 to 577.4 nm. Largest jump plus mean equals 8.41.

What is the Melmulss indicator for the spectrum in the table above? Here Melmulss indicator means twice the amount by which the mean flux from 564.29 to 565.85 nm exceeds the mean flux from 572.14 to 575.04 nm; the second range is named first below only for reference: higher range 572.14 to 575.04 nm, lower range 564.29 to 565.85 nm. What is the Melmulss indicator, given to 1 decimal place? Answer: 2.1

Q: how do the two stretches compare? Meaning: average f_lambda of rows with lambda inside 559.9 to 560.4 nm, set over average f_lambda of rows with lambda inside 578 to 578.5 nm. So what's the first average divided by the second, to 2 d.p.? 1.04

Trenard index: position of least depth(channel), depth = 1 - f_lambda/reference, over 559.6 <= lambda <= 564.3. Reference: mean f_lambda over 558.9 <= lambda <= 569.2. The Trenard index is 563.897 nm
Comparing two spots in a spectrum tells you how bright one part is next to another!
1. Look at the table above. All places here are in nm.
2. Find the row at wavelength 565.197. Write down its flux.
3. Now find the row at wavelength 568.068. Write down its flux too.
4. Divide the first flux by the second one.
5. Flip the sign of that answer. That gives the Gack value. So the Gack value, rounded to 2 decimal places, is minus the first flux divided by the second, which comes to -1.18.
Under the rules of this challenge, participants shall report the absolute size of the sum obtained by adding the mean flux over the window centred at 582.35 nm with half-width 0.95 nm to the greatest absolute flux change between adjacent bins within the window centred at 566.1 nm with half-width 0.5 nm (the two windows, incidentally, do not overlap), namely 8.18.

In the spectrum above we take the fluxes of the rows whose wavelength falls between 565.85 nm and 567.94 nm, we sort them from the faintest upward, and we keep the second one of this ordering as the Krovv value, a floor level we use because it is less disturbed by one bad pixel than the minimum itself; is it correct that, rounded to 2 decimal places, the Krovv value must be 7.73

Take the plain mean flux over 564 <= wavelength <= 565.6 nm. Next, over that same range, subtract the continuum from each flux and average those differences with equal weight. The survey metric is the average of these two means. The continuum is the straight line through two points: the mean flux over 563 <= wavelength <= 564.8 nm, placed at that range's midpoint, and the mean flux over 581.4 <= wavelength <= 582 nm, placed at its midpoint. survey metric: 4.42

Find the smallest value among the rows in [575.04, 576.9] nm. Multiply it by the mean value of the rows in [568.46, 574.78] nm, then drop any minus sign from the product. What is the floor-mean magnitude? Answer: 65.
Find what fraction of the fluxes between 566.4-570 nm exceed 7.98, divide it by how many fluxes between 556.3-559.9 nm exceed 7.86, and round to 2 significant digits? 0.031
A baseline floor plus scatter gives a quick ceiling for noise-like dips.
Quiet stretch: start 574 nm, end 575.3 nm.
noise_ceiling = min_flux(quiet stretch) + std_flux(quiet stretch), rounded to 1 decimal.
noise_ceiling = 7.7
